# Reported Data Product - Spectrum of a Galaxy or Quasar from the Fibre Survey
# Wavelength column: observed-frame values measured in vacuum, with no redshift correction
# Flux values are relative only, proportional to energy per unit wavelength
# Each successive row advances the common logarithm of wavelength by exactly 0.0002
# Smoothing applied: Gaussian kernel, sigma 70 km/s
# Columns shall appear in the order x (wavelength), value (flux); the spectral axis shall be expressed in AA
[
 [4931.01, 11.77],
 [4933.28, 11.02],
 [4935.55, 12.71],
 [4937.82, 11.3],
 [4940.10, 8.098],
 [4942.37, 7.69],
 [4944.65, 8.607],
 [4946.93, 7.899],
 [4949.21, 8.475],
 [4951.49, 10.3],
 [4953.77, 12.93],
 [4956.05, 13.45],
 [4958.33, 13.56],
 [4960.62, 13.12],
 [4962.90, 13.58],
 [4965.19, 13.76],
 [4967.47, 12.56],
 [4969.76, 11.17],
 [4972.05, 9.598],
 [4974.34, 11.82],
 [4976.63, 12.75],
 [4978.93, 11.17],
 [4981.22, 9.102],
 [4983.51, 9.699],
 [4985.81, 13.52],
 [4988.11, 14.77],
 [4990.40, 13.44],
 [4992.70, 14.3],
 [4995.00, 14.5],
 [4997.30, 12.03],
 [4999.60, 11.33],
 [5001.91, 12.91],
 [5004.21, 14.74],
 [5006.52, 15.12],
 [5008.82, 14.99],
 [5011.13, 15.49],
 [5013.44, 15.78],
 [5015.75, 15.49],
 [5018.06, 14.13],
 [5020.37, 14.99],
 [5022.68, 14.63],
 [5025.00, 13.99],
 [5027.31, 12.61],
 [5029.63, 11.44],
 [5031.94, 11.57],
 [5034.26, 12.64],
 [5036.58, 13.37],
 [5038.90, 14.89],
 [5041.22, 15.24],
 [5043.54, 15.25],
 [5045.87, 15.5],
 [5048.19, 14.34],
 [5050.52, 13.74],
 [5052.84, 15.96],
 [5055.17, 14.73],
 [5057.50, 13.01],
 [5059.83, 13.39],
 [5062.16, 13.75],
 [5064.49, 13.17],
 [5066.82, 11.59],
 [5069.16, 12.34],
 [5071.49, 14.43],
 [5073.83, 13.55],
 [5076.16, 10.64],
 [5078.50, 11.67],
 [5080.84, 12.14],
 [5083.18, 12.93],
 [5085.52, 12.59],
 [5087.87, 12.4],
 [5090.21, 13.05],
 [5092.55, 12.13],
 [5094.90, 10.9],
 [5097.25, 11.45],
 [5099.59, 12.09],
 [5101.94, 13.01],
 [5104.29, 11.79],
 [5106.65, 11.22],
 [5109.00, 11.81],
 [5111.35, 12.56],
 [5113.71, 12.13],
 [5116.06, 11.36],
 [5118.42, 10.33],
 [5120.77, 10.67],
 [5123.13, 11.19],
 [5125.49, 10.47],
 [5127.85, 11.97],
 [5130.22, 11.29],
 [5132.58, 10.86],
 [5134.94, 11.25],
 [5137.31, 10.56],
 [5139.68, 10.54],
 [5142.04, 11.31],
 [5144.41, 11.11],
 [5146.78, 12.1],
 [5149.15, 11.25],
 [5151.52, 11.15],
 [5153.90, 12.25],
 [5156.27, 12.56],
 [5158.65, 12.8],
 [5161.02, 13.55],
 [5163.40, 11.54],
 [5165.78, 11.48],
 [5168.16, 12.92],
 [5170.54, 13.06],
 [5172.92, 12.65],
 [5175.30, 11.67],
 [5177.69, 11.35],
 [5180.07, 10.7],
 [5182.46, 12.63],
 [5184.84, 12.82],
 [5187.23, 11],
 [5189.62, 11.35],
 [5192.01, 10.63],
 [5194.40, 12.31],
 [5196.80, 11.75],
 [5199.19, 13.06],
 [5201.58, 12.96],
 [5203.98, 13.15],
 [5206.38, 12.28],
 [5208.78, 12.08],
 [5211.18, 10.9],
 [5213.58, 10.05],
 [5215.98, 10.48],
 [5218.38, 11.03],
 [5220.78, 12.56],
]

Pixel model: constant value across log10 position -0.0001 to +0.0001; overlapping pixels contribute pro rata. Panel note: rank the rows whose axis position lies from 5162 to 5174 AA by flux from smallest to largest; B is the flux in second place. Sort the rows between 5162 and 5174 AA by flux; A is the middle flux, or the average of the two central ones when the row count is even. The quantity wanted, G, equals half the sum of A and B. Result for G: 12.1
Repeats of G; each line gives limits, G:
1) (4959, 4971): 12.8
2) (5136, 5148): 10.8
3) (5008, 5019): 15.2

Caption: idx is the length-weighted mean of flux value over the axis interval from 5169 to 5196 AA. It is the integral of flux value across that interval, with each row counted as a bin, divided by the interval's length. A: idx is 11.8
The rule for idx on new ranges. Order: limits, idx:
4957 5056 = 13.5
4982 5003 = 12.9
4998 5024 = 14.5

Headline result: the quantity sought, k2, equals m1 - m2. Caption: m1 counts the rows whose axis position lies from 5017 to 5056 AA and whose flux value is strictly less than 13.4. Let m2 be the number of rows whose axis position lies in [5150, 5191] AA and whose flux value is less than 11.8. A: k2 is -3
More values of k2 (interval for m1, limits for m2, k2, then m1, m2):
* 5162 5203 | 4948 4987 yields 10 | 17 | 7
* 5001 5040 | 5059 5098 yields 1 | 6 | 5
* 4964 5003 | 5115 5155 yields -3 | 11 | 14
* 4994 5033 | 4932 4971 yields -3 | 6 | 9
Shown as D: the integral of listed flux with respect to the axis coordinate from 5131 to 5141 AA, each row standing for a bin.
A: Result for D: 108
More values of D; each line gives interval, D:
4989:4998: 123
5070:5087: 213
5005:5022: 257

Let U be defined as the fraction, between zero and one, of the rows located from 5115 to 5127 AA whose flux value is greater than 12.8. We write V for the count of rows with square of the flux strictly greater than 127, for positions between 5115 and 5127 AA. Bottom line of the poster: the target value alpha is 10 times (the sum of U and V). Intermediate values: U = 0.0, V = 1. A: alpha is 10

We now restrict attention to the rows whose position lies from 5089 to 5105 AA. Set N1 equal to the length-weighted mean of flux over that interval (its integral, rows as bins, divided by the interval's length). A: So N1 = 12.1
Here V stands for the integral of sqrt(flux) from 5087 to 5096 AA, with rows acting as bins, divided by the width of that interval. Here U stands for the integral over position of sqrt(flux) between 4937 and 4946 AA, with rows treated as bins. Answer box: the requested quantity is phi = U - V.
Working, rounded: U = 27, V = 3.48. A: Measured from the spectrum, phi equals 23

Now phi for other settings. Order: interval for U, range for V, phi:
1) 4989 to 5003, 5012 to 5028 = 47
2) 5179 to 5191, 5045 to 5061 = 37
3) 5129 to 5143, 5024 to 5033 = 43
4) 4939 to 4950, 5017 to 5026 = 28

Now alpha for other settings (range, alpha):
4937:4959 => 43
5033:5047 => 68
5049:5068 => 89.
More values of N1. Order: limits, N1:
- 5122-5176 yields 11.7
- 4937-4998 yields 11.6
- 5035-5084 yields 13.6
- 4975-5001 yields 12.4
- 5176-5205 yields 12.0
